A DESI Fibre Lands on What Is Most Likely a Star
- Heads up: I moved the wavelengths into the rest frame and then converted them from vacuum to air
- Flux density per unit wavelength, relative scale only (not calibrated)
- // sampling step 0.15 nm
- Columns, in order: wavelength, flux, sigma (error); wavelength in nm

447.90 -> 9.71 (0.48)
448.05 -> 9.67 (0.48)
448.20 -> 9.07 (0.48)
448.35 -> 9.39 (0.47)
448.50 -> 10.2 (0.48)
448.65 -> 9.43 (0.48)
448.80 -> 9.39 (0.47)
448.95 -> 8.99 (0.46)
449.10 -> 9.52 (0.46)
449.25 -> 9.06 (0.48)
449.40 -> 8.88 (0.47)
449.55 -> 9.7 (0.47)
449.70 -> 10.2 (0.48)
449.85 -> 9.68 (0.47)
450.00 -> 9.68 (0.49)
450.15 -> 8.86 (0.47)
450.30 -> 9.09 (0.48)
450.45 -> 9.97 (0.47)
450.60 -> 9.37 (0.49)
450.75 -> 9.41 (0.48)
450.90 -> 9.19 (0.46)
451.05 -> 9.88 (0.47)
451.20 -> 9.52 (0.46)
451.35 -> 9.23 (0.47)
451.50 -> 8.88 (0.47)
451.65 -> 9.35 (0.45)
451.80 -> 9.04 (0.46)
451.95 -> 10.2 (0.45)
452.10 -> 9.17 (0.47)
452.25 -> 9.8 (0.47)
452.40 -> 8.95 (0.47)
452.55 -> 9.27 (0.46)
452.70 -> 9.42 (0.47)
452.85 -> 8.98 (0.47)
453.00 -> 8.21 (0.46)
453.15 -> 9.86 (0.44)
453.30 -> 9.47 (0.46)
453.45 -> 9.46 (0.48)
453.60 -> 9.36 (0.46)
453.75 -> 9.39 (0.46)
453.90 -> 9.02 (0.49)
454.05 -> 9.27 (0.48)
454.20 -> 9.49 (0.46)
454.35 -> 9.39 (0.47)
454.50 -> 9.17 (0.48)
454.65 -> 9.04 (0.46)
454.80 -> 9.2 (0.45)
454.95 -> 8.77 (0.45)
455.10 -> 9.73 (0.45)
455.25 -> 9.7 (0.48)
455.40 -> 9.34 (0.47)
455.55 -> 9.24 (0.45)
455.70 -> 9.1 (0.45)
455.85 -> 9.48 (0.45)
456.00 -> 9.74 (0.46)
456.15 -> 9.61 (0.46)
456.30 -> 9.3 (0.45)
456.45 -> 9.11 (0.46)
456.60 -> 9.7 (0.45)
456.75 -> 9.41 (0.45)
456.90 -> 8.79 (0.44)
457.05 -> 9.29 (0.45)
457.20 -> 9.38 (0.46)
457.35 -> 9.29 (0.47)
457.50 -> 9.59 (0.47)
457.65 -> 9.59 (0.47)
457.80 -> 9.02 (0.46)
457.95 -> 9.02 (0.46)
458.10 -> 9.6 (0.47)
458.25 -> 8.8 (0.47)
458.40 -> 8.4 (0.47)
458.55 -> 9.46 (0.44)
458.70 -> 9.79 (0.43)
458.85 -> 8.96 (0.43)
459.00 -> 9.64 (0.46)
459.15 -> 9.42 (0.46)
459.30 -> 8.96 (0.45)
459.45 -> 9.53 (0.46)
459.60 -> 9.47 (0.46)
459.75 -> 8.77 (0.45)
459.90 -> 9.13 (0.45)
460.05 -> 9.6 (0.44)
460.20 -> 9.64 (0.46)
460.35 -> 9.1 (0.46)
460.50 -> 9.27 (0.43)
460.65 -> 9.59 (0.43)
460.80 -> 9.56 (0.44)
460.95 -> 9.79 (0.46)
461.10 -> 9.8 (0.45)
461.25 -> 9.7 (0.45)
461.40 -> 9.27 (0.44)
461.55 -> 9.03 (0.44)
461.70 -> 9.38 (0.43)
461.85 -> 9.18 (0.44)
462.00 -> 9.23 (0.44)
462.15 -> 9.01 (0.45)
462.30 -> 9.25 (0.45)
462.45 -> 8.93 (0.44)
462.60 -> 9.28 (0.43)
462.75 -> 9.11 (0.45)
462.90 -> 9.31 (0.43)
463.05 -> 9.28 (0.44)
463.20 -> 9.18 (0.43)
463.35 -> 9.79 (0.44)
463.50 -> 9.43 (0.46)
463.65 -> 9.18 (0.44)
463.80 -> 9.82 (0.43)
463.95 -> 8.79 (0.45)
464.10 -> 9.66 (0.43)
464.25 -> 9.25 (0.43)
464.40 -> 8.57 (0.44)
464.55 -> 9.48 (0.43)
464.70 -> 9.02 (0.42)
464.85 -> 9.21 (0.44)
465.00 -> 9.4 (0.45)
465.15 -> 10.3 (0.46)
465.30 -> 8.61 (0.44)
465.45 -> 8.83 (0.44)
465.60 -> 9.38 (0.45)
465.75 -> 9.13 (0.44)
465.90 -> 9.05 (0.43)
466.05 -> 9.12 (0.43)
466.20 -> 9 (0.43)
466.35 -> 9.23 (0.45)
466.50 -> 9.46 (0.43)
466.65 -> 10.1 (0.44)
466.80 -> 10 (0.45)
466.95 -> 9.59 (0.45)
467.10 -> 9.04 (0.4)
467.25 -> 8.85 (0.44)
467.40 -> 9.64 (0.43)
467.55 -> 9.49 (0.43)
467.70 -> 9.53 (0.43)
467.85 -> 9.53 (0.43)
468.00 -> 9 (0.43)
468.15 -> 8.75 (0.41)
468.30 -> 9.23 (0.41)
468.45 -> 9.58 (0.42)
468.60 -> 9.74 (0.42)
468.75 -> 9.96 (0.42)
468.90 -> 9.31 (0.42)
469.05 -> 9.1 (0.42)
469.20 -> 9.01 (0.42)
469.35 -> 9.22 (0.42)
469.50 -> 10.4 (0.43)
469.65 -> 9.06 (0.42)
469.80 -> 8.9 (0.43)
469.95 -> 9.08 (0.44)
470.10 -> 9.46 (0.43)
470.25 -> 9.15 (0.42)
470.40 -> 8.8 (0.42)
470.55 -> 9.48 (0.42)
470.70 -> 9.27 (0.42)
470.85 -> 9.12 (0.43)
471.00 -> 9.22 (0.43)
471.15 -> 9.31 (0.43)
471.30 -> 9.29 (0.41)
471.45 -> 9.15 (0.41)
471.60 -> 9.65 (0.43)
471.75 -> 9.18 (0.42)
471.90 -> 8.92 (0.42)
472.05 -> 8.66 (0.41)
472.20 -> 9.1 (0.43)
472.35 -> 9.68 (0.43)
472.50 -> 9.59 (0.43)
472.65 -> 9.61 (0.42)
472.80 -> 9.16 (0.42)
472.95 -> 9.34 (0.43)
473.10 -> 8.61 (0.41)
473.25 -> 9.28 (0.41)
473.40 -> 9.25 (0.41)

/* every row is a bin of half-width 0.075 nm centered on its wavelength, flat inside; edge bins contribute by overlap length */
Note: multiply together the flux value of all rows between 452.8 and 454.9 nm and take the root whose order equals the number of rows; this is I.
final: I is 9.23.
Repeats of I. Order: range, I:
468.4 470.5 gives 9.33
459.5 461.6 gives 9.40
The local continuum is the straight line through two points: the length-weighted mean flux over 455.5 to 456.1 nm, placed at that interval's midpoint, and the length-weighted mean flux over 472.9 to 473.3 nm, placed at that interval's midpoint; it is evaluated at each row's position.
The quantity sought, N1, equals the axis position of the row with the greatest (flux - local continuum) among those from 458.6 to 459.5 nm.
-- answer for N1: 458.70 nm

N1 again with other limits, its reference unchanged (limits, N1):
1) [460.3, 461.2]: 461.10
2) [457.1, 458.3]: 458.10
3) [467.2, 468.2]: 467.40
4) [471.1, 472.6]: 472.35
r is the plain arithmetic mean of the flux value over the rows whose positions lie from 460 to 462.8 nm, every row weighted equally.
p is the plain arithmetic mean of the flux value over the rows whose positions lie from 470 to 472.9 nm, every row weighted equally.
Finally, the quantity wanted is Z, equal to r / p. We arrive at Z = 1.01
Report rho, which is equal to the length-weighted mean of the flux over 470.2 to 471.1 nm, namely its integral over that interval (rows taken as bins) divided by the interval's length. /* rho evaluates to 9.2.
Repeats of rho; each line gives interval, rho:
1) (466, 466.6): 9.2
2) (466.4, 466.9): 9.8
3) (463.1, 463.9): 9.5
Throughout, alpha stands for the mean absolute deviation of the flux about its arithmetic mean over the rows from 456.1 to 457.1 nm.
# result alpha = 0.22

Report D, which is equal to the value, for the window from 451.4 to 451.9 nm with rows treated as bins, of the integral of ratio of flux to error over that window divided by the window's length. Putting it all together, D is 19.9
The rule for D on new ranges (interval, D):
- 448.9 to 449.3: 19.8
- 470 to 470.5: 21.6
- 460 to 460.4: 20.9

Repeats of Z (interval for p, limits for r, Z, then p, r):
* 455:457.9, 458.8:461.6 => 1.00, 9.39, 9.38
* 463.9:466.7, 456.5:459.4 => 1.00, 9.24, 9.27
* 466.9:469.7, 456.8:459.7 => 0.99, 9.37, 9.26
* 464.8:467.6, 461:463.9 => 1.00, 9.34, 9.32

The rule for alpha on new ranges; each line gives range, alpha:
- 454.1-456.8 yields 0.22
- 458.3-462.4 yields 0.28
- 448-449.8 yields 0.33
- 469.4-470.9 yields 0.30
